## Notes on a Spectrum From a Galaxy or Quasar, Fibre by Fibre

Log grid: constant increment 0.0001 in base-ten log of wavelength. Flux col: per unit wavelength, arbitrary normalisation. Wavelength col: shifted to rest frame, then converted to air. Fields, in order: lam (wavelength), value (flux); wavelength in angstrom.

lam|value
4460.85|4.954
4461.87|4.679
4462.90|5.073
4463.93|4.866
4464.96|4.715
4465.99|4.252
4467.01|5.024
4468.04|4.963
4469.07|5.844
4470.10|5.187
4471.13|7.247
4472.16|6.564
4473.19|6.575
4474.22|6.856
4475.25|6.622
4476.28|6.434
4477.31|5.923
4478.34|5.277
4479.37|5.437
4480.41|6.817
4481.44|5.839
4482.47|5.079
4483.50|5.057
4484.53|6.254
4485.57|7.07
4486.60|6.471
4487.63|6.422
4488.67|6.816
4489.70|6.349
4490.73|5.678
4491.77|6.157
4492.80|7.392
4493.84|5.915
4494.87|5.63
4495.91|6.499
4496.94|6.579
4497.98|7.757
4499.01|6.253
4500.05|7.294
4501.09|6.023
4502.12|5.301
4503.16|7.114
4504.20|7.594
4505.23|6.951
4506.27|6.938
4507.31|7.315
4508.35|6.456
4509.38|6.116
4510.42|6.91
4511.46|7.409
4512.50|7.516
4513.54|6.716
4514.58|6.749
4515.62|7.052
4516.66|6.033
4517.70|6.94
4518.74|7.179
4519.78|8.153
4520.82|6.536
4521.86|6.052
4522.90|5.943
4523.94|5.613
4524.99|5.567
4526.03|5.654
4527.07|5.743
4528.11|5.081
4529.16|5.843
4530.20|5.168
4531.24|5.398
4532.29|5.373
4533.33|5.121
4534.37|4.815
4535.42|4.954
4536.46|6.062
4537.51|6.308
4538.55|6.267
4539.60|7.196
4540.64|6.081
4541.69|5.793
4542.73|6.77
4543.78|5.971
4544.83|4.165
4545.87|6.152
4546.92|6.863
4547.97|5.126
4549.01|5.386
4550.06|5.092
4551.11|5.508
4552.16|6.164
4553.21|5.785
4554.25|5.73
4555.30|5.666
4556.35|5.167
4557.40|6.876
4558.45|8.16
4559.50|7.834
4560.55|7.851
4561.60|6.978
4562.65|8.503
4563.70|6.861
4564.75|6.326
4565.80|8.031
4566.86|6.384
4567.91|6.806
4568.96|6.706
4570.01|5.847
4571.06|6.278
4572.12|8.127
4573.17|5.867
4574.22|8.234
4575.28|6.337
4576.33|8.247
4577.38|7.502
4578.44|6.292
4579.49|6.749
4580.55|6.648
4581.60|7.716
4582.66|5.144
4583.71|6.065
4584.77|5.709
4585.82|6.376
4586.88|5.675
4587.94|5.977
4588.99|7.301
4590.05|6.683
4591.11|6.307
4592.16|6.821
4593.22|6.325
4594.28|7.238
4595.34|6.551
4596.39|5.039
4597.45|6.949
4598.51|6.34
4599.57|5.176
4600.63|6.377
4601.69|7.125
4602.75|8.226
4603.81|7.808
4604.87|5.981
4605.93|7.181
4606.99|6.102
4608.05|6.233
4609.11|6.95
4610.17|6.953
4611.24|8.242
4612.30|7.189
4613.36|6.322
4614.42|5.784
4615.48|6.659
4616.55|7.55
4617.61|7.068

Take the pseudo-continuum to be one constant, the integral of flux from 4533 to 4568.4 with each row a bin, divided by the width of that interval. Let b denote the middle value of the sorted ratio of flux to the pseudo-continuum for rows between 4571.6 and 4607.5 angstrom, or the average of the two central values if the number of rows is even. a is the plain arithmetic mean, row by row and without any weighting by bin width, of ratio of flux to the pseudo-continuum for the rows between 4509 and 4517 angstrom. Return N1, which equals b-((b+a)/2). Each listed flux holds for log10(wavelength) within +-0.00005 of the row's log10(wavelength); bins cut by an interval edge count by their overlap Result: -0.028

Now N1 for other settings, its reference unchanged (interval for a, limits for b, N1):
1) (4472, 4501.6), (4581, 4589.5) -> -0.023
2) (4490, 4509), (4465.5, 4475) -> -0.061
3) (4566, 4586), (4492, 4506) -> -0.009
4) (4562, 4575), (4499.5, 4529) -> -0.021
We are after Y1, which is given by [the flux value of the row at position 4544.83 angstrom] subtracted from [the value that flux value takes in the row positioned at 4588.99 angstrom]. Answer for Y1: 3.1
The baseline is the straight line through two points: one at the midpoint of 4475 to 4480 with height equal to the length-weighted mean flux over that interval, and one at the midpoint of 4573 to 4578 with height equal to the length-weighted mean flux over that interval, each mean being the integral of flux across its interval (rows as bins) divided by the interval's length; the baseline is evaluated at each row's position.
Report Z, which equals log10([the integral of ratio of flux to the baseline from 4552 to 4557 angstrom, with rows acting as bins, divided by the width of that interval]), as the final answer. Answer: -0.09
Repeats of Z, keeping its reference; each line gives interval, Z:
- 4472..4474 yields 0.05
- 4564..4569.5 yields -0.02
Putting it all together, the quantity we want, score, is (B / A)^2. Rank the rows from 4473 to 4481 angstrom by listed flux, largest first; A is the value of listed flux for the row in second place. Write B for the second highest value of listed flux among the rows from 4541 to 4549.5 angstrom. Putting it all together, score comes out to 1.0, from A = 6.817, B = 6.77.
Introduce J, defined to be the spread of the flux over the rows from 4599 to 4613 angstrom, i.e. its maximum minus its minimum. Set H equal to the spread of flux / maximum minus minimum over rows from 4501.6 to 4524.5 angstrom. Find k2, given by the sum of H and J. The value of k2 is 5.9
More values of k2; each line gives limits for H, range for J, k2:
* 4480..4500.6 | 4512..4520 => 4.8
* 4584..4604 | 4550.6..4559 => 6.2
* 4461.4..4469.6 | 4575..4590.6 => 4.7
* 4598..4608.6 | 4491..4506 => 5.5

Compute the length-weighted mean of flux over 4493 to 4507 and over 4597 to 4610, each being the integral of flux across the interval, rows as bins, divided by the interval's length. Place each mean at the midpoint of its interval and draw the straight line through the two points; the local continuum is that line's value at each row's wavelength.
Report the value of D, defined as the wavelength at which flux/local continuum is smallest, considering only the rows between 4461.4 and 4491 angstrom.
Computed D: 4465.99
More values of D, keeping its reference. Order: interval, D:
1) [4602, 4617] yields 4614.42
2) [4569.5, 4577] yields 4570.01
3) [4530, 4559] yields 4544.83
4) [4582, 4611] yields 4596.39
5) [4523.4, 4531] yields 4528.11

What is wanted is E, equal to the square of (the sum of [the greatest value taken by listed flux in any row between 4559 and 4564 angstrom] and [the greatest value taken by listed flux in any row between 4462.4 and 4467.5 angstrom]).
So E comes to 184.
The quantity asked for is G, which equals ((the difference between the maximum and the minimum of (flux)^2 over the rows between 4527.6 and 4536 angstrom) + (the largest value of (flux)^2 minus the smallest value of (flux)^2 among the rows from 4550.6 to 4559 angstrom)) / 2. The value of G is 25.4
